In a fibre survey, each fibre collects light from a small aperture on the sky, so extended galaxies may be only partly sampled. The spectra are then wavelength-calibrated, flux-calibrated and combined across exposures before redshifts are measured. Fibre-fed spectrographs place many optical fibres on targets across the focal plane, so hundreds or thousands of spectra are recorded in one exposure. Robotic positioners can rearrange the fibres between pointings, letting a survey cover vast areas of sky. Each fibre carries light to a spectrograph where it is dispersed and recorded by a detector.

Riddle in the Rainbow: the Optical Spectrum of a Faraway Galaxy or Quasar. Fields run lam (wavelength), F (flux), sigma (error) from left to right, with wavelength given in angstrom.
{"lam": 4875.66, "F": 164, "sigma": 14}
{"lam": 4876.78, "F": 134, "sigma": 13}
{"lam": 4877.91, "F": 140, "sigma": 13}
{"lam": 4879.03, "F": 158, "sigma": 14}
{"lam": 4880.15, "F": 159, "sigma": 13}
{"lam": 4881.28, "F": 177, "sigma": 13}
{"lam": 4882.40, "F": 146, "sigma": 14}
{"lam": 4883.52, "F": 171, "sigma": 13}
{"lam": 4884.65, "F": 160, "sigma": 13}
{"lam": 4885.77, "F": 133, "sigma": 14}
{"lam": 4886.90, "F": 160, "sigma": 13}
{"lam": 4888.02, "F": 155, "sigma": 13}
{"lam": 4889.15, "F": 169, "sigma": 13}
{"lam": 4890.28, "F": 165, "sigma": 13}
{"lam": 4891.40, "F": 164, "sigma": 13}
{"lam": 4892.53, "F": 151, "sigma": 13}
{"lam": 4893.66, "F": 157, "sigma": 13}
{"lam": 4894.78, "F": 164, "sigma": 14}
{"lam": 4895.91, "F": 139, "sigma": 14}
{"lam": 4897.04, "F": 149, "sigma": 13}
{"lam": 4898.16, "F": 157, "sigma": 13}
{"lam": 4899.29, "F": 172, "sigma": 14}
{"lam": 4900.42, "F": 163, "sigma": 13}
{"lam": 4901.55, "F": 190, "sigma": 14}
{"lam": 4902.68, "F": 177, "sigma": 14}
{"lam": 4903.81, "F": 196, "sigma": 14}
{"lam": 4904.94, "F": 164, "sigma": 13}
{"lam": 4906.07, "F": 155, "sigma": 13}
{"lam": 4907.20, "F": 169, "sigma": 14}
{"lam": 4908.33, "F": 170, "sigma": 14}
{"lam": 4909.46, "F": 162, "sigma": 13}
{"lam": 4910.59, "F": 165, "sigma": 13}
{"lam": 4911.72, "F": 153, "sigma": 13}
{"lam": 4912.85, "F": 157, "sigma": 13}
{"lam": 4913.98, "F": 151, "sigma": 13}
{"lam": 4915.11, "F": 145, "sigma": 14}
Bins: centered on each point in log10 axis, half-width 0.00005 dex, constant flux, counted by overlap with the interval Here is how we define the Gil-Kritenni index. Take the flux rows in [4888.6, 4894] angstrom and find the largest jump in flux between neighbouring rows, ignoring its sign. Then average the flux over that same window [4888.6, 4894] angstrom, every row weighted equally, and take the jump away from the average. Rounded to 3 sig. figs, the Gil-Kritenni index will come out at 148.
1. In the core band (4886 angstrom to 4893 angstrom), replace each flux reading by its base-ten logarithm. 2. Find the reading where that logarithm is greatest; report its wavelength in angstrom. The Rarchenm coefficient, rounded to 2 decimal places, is 4889.15 angstrom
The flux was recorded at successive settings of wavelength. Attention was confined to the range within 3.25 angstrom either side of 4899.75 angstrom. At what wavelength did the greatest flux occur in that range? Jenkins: 4901.55 angstrom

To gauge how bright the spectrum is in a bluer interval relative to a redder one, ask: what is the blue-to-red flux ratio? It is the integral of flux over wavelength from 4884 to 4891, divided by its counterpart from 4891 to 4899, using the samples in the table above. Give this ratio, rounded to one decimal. 0.9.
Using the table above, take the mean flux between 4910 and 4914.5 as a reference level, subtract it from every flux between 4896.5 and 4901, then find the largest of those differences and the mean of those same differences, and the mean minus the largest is -12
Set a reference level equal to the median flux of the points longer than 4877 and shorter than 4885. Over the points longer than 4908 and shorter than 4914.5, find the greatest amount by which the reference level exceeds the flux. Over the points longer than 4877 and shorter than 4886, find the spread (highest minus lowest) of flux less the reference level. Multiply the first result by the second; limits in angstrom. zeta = 352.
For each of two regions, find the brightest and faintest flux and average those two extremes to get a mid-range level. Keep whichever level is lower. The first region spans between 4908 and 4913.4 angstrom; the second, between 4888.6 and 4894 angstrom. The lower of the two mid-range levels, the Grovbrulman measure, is 160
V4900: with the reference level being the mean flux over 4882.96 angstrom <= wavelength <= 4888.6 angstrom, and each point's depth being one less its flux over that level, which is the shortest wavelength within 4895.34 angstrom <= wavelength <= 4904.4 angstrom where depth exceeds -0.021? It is 4895.91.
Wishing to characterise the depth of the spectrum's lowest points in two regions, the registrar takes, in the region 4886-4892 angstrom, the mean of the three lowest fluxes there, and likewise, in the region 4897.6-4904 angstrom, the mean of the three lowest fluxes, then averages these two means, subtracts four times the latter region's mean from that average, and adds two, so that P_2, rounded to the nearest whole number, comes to -492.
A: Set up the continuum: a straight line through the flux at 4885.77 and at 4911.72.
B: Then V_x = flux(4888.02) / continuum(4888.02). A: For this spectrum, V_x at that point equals 1.15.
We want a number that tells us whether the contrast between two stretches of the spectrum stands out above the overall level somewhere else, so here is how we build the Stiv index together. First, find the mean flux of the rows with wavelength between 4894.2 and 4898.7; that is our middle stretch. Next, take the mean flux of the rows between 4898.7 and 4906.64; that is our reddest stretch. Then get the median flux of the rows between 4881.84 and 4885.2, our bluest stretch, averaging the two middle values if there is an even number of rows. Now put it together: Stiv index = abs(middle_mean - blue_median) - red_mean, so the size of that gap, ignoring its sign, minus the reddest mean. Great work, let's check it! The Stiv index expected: -166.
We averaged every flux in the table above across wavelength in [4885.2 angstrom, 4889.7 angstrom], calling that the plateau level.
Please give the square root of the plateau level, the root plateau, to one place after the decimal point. 12.4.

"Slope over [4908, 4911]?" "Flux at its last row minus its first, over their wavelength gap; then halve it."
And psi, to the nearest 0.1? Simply -1.1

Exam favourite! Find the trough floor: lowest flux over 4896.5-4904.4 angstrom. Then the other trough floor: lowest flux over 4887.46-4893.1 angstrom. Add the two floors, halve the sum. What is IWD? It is 150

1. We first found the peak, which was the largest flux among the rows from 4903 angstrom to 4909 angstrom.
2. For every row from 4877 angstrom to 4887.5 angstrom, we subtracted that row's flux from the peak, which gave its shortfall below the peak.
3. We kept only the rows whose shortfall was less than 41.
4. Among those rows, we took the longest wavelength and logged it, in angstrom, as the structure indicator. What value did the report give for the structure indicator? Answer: 4886.90 angstrom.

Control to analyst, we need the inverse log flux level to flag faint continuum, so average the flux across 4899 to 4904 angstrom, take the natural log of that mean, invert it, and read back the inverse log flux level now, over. 0.193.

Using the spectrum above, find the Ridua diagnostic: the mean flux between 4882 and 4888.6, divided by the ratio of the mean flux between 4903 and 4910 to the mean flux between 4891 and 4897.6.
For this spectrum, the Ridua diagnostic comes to 140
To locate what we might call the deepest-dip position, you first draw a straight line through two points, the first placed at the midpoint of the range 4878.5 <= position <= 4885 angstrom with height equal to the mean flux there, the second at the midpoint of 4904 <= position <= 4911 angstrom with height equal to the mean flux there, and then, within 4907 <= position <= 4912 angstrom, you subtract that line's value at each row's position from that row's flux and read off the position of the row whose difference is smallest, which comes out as 4911.72 angstrom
